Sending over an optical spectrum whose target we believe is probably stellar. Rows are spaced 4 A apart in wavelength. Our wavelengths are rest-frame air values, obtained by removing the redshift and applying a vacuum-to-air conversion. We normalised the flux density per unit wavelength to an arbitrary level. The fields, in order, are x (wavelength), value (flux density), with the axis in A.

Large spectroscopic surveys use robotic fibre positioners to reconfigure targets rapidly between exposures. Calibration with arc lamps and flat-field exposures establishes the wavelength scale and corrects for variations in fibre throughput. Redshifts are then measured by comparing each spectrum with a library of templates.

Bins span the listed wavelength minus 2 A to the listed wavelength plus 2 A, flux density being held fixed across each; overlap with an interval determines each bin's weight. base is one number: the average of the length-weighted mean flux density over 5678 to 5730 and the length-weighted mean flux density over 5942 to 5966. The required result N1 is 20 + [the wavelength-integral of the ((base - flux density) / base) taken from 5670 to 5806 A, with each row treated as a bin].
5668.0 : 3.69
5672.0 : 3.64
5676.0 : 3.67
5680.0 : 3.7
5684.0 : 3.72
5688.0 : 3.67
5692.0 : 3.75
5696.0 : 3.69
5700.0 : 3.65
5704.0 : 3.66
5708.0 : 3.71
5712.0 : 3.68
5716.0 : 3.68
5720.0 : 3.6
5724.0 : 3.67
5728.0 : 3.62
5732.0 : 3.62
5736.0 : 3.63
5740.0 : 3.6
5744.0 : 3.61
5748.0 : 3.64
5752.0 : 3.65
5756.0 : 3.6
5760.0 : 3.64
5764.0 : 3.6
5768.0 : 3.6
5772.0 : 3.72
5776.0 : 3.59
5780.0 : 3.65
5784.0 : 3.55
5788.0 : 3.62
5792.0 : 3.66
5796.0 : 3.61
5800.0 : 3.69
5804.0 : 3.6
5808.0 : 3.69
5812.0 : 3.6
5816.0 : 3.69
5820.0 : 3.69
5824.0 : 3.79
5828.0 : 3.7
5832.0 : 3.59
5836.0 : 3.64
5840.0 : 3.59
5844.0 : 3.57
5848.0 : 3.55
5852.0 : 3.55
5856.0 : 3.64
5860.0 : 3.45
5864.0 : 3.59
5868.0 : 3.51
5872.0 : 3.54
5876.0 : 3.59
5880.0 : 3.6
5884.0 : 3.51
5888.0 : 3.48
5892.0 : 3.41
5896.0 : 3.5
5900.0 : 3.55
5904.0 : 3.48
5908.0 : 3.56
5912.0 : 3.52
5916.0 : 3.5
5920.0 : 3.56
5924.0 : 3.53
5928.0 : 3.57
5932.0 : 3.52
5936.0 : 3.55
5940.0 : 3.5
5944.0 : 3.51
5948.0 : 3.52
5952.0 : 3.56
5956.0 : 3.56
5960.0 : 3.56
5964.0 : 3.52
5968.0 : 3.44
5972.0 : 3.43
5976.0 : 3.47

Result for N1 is 18.5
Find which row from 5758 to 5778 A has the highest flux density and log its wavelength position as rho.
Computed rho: 5772.0 A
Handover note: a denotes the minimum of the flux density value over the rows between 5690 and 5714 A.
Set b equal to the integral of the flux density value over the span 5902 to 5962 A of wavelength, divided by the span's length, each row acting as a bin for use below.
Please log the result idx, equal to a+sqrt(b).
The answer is 5.53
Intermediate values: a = 3.65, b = 3.53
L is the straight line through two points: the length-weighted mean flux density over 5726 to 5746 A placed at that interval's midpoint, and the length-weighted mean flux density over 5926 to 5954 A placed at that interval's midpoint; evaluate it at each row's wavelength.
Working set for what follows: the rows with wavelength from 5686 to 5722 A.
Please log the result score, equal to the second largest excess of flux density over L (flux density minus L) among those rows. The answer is 0.083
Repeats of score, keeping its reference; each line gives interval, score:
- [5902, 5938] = 0.019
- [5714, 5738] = 0.049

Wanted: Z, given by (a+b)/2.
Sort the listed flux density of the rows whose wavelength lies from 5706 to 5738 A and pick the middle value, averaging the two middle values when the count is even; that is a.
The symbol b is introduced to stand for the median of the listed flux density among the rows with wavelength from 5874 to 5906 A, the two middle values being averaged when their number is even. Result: 3.58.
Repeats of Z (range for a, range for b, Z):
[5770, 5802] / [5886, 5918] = 3.57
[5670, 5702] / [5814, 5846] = 3.67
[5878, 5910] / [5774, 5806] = 3.56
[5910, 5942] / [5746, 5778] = 3.57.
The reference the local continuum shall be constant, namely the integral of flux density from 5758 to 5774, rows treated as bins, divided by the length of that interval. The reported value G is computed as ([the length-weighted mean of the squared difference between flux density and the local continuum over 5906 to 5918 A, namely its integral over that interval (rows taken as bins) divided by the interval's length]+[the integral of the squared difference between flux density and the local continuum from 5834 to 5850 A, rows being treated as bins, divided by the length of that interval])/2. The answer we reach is 0.009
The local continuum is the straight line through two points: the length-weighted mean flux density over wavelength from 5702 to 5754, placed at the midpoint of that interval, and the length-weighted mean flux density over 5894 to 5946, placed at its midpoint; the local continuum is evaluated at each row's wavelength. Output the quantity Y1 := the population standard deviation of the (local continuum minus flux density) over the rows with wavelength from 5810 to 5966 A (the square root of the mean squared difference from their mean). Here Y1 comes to 0.061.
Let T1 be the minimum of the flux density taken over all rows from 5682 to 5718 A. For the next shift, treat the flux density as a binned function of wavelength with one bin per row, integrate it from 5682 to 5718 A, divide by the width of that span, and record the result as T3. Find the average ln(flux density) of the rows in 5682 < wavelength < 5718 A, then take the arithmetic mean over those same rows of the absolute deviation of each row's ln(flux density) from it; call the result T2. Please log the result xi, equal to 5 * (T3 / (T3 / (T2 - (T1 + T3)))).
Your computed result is -36.7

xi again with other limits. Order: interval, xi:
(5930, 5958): -35.1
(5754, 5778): -36.0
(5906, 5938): -35.2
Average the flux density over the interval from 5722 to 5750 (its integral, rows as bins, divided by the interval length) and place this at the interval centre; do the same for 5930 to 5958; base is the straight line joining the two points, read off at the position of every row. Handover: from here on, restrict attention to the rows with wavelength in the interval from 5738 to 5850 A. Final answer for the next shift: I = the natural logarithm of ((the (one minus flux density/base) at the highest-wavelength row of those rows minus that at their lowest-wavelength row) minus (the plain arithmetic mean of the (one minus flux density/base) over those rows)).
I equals -4.7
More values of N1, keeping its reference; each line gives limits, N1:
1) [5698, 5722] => 19.6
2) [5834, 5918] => 21.6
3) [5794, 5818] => 19.7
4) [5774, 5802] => 19.9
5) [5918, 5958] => 20.8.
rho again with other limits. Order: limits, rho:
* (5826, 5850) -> 5828.0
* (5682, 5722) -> 5692.0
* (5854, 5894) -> 5856.0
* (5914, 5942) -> 5928.0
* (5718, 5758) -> 5724.0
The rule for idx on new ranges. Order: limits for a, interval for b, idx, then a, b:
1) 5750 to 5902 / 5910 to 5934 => 5.29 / 3.41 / 3.53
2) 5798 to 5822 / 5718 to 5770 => 5.50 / 3.6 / 3.62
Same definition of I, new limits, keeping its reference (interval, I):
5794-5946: -4.5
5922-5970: -4.0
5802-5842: -4.0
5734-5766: -5.3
